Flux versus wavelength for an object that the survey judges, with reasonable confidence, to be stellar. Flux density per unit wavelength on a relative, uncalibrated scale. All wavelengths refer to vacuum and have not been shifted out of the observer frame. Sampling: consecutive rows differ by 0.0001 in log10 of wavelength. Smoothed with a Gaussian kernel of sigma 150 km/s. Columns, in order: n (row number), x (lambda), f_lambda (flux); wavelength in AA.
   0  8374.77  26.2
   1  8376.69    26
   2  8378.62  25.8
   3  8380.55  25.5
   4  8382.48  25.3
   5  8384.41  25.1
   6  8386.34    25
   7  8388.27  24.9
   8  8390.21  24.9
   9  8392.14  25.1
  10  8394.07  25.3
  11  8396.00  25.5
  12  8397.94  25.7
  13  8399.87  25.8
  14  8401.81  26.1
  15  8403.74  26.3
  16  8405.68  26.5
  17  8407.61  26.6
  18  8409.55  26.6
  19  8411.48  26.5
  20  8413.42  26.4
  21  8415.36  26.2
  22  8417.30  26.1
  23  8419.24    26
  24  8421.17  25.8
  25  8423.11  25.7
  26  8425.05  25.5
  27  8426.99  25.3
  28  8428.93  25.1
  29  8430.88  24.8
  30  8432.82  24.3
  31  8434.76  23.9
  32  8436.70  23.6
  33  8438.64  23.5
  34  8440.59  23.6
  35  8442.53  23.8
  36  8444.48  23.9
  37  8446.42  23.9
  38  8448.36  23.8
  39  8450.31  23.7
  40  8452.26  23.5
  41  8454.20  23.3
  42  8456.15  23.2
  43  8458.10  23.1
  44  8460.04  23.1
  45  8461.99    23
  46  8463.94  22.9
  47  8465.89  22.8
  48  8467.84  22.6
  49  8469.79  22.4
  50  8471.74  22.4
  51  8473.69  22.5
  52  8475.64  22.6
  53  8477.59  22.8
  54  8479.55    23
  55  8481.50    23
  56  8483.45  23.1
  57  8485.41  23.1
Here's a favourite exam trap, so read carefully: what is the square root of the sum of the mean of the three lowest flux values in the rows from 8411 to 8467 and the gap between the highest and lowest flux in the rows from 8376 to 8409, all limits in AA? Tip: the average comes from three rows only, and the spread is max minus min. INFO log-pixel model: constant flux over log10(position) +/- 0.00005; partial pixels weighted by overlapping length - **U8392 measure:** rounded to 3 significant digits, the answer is 4.96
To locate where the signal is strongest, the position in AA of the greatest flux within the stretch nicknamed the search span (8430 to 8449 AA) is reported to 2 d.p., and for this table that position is 8430.88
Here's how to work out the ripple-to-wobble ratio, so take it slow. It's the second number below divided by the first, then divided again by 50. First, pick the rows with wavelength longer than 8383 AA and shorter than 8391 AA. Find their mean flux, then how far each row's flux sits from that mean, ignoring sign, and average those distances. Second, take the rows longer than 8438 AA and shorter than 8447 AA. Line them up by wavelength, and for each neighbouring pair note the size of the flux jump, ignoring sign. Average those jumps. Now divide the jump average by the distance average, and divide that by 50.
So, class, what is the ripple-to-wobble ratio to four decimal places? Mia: 0.0267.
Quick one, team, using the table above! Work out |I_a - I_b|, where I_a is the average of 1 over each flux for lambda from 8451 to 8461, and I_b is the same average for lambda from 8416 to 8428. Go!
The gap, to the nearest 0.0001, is 0.0042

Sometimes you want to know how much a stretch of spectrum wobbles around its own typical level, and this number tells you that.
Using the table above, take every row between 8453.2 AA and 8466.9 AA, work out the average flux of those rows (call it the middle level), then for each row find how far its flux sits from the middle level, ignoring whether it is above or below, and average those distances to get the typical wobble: 0.13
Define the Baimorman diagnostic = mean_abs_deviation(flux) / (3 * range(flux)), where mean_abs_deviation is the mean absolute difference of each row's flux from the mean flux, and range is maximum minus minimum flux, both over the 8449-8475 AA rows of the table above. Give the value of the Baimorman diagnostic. 0.086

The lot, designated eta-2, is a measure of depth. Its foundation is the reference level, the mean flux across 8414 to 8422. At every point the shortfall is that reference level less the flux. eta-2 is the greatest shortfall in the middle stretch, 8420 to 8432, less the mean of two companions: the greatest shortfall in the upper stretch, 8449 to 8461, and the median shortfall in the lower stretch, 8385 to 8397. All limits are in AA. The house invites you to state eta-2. -0.7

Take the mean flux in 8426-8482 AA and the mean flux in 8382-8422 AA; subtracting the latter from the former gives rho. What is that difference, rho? -2.37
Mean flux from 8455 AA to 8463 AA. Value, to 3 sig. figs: 23.1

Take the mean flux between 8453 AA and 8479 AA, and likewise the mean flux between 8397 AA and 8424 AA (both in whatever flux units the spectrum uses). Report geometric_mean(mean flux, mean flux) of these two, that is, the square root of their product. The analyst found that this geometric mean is 24.4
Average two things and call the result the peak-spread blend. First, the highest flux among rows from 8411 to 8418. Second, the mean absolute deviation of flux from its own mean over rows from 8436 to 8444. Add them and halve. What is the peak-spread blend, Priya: 13.3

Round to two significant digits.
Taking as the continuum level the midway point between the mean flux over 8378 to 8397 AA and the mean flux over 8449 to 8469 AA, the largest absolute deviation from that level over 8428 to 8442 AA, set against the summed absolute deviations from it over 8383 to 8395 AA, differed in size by 4.3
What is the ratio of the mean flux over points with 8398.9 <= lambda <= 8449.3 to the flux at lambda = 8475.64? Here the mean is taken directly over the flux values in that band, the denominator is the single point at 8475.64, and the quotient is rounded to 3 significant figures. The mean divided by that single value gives 1.12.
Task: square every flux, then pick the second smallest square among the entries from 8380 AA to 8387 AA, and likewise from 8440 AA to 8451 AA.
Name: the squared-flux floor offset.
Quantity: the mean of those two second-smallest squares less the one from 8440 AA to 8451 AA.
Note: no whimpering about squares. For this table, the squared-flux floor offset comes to 34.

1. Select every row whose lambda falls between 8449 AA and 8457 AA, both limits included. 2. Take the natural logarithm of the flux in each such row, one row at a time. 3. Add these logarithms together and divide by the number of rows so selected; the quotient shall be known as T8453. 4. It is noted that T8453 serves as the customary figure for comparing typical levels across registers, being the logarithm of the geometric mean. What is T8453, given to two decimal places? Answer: 3.15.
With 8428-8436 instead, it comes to 3.20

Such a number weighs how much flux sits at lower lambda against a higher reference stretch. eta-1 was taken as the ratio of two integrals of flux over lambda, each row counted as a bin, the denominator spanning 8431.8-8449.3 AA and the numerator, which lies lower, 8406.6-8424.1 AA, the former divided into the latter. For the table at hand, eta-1 1.10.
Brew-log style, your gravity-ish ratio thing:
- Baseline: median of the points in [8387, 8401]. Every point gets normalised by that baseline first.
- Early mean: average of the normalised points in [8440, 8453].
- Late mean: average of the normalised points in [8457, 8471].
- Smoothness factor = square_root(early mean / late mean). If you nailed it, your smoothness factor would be 1.02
